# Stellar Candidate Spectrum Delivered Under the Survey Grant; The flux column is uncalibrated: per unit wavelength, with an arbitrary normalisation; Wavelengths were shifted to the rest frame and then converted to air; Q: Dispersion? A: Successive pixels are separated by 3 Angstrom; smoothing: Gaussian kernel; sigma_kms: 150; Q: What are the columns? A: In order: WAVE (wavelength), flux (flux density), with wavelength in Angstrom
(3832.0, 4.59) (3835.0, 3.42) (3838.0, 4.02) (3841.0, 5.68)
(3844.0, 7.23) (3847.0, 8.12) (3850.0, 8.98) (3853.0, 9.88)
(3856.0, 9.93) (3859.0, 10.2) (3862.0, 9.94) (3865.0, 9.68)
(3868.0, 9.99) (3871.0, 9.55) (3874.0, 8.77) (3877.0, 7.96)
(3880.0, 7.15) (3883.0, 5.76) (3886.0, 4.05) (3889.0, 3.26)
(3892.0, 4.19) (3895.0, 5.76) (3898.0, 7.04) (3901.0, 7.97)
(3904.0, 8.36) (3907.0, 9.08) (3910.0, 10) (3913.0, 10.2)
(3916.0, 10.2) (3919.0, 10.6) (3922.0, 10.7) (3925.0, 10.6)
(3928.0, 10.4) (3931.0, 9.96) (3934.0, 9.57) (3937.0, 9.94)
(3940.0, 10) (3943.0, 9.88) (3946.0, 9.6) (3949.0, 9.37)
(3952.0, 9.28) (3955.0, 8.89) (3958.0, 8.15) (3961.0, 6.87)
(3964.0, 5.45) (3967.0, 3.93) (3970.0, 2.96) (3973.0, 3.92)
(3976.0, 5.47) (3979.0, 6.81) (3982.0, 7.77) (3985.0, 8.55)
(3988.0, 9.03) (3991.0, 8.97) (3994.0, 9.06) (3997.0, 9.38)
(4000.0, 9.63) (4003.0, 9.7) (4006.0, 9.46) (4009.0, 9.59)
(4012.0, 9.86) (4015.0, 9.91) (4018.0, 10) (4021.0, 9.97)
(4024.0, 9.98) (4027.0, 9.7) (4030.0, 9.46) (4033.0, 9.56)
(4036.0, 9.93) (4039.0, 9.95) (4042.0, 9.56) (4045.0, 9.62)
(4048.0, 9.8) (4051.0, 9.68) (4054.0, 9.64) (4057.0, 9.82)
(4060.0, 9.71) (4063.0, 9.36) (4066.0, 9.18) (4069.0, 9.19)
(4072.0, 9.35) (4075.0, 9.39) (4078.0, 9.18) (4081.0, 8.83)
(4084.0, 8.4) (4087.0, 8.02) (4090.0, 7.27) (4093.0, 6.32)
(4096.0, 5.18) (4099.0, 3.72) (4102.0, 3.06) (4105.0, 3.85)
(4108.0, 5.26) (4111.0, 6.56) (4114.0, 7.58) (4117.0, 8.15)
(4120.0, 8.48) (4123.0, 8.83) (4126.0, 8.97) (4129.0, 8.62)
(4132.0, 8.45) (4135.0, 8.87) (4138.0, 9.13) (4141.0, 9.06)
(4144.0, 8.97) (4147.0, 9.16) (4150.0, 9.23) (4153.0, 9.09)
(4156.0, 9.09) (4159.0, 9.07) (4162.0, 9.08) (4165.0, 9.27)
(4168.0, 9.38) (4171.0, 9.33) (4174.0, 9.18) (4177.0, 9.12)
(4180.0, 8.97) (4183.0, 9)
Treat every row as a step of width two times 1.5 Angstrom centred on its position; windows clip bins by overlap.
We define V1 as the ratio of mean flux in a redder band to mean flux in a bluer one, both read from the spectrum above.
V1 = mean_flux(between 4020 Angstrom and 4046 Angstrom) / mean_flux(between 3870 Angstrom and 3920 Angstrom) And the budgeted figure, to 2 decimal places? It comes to 1.28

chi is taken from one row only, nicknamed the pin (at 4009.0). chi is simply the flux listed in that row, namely 9.59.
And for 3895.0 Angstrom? 5.76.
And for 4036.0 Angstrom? 9.93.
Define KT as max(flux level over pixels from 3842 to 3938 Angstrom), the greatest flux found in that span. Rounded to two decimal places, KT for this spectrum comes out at 10.70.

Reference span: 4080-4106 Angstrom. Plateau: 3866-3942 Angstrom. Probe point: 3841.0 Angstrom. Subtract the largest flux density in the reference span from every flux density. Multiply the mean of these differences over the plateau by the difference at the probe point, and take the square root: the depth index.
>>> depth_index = 1.1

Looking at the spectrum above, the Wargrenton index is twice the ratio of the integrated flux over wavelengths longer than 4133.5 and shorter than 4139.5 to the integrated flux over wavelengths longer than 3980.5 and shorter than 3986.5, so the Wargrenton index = 2.21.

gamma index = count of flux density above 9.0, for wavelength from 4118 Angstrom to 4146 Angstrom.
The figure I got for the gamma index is 2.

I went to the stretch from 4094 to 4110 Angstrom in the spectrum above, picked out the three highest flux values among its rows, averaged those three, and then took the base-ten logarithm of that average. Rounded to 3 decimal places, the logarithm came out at 0.678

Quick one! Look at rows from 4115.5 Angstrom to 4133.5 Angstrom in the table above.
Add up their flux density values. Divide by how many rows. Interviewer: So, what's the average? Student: 8.6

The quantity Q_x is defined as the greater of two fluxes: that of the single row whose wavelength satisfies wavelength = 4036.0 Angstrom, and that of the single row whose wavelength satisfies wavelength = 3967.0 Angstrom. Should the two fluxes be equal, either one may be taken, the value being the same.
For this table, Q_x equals 9.9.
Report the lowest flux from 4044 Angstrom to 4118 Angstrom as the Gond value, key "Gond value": 3.06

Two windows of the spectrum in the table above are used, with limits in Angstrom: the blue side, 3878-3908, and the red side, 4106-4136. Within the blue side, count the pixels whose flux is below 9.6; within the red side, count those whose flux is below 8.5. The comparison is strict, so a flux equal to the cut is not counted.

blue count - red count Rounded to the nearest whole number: 4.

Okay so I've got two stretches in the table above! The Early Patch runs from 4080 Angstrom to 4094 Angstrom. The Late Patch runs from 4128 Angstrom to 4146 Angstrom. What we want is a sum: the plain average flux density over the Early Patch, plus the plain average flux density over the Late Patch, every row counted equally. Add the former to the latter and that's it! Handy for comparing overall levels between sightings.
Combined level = 16.6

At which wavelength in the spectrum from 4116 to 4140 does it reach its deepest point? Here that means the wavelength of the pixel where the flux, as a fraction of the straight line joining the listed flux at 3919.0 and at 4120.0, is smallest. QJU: 4117.0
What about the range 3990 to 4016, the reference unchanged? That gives 3991.0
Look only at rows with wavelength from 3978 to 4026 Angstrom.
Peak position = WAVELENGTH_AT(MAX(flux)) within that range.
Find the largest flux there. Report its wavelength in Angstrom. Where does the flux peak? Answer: 4018.0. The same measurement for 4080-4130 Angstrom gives 4126.0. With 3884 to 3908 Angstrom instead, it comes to 3907.0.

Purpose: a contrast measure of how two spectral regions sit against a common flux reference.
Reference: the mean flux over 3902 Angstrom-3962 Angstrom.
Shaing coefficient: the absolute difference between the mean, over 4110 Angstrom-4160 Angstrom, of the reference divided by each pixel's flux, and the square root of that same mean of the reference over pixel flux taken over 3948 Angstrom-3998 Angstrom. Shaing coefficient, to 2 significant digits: 0.11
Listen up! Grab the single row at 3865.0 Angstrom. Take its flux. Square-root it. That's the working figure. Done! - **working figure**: 3.11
